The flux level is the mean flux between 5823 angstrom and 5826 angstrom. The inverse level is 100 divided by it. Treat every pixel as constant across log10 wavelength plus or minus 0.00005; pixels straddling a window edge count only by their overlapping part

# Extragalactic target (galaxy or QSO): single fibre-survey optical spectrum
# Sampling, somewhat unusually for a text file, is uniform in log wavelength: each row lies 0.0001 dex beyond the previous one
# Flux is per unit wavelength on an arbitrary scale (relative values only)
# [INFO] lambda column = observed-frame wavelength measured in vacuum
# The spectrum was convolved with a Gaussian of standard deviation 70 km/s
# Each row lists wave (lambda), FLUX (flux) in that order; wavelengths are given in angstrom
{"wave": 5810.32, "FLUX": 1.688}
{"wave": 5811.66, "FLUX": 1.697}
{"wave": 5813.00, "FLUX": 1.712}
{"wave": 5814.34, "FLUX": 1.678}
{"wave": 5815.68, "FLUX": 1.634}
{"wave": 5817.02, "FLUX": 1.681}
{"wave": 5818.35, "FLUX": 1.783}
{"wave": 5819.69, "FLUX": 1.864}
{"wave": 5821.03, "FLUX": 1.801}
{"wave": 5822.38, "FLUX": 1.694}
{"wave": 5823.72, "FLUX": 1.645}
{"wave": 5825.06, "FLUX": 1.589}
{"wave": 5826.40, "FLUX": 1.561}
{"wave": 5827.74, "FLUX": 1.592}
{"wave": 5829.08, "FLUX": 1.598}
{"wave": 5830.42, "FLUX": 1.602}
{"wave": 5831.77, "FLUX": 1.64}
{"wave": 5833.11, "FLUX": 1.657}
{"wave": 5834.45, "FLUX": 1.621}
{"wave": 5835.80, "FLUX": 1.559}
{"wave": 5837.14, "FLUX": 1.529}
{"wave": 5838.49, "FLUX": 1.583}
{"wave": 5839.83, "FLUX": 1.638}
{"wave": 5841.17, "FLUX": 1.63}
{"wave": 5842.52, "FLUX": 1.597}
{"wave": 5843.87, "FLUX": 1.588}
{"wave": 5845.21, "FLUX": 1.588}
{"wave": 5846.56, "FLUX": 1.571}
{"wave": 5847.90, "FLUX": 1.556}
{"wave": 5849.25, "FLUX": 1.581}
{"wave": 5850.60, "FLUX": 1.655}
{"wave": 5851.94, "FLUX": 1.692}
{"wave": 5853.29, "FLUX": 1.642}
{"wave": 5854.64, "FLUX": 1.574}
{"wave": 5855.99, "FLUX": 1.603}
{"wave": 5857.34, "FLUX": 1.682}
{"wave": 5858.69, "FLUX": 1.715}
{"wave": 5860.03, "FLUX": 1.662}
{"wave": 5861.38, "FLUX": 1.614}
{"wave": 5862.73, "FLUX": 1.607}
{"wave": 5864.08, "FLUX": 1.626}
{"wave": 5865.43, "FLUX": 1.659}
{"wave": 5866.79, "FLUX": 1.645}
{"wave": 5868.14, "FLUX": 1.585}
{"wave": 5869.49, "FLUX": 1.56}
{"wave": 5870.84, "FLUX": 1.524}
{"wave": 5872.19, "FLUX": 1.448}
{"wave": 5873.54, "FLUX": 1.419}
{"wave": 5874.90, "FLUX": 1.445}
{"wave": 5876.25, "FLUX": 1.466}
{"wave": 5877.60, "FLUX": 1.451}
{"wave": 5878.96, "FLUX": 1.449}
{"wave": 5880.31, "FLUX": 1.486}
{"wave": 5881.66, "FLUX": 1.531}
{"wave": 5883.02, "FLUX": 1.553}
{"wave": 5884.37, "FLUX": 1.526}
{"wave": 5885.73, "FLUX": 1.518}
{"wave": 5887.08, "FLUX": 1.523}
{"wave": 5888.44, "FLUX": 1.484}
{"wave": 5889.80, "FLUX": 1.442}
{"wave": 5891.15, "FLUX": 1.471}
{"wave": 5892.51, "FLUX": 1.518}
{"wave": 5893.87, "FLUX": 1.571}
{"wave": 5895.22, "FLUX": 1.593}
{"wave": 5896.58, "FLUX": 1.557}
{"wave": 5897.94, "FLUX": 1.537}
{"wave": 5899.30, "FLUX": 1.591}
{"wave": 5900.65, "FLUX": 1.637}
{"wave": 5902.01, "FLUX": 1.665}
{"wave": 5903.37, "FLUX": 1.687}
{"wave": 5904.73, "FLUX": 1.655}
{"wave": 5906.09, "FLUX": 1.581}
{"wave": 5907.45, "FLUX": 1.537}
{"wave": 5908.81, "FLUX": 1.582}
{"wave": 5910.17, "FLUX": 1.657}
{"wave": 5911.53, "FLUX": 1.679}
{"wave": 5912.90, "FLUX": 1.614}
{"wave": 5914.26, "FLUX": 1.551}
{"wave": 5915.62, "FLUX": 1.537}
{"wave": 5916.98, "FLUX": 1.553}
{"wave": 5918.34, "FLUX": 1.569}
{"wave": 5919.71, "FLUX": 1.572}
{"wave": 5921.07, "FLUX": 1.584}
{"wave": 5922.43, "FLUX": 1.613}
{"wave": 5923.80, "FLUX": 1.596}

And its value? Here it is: 62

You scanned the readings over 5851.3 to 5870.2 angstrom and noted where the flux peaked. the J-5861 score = 5858.69 angstrom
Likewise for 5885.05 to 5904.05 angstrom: 5903.37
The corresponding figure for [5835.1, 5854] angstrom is 5851.94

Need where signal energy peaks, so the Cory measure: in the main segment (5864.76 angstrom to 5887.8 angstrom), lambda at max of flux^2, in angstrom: 5865.43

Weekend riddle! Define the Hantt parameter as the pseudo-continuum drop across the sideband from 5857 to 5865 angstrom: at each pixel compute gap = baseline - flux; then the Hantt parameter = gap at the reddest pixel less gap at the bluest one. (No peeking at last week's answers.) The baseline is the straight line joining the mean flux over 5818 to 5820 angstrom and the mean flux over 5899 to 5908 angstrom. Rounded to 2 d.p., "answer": 0.04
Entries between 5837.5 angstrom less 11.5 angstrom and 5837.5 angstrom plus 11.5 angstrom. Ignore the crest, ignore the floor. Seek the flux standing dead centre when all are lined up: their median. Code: 1.59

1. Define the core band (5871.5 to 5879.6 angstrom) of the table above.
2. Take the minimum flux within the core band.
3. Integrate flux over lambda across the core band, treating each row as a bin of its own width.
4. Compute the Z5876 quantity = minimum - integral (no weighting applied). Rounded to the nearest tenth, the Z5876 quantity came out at -10.3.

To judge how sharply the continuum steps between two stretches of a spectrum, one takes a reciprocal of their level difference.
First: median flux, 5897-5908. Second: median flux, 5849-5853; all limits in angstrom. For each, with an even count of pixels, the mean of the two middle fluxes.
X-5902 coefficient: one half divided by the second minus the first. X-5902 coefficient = 12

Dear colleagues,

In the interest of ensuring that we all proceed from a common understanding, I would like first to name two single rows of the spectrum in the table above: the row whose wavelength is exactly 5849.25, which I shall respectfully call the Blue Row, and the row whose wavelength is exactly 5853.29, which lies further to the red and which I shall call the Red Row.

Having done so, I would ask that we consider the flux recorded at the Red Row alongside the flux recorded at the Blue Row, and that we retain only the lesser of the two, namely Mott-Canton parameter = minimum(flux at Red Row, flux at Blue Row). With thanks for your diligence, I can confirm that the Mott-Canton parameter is 1.58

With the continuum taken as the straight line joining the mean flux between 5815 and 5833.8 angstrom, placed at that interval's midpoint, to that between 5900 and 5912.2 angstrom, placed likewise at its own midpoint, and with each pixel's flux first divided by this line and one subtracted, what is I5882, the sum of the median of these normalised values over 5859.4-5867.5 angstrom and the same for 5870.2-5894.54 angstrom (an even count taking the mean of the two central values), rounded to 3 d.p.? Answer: -0.103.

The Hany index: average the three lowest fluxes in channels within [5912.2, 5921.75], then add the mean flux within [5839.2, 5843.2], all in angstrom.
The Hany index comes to 3.17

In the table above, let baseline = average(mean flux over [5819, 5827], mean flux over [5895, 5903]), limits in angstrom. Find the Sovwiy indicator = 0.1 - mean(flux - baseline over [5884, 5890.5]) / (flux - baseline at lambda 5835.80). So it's -1.6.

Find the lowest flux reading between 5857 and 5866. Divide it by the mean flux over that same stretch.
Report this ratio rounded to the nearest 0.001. 0.973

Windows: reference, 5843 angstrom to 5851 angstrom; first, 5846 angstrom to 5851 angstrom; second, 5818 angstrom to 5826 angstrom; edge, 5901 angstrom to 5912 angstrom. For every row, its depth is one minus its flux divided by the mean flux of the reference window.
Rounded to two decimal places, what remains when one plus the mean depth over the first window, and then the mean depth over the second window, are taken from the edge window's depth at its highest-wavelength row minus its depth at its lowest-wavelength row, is -0.92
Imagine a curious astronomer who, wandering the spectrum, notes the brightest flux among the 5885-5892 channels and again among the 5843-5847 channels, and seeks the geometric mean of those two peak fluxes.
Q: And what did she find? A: 1.56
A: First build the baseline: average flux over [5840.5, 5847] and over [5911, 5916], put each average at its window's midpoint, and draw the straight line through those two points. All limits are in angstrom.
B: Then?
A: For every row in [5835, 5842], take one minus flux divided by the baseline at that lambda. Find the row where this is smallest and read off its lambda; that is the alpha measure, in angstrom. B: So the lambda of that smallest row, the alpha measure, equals 5839.83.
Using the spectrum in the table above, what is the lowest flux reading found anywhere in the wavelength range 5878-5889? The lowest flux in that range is 1.449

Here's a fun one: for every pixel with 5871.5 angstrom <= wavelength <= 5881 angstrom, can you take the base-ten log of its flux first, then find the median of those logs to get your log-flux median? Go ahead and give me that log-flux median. 0.16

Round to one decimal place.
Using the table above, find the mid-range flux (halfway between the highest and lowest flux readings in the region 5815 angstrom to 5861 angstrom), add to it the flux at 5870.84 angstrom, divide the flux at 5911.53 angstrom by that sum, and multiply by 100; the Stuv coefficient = 52.1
